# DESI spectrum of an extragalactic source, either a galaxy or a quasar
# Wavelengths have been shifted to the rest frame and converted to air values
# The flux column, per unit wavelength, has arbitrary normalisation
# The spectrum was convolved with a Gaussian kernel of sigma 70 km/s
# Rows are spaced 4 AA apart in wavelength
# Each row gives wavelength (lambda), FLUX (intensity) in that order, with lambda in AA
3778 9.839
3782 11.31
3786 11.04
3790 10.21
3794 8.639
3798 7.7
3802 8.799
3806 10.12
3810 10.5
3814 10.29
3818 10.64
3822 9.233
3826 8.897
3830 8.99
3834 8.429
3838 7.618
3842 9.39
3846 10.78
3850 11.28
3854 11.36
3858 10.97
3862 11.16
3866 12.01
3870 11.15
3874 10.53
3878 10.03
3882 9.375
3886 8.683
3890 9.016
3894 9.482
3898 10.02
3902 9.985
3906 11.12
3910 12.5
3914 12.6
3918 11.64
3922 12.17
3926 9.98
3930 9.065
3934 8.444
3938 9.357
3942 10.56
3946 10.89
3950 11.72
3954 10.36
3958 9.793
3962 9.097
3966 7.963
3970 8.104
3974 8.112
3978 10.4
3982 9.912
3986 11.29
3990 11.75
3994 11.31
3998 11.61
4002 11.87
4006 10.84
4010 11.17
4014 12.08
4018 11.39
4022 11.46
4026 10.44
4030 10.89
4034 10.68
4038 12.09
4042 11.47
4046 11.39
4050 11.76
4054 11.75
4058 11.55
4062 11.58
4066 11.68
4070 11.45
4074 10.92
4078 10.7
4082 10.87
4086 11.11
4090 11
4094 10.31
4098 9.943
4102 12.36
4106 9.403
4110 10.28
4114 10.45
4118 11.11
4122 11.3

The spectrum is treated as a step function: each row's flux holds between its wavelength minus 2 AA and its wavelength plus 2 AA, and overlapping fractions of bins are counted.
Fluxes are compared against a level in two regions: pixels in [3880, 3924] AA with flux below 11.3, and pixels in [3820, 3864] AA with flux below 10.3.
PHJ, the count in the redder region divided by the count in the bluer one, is 1.17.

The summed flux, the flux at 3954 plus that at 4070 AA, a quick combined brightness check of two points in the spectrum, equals 21.8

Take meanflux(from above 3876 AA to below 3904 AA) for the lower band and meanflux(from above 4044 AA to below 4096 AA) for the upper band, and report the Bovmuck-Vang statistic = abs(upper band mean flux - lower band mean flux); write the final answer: 1.7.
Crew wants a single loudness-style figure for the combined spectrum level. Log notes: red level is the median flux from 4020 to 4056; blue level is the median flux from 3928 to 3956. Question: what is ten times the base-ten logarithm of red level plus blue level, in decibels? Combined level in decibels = 13.4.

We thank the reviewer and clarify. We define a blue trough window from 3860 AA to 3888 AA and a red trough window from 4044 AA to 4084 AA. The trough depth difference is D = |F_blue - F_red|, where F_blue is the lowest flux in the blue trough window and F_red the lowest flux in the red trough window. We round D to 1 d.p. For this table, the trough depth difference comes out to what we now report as 2.0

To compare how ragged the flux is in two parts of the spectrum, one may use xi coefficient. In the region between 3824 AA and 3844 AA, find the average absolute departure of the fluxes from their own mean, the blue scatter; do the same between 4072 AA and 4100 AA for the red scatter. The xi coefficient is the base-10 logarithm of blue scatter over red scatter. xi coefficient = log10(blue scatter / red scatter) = 0.20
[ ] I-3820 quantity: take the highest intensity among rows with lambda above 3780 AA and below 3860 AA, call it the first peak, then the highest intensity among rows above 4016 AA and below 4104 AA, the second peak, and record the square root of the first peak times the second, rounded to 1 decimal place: 11.8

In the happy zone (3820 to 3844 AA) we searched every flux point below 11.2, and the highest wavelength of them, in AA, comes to 3842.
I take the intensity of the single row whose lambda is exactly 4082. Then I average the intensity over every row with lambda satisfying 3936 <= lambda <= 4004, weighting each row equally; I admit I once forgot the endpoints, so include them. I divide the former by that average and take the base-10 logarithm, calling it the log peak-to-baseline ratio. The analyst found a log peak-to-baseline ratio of 0.026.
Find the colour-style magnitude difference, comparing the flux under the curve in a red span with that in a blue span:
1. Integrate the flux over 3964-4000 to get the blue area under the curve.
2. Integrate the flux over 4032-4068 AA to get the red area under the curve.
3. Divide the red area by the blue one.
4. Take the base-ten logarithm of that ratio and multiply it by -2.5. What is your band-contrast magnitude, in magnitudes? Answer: -0.15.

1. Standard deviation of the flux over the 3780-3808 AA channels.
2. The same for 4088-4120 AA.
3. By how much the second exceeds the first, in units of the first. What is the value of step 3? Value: -0.3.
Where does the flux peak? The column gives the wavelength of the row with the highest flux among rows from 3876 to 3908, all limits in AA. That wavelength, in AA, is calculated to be 3906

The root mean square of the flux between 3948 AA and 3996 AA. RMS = 10.1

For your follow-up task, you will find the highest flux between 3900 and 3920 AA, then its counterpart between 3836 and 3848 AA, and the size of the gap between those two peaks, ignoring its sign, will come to 1.82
